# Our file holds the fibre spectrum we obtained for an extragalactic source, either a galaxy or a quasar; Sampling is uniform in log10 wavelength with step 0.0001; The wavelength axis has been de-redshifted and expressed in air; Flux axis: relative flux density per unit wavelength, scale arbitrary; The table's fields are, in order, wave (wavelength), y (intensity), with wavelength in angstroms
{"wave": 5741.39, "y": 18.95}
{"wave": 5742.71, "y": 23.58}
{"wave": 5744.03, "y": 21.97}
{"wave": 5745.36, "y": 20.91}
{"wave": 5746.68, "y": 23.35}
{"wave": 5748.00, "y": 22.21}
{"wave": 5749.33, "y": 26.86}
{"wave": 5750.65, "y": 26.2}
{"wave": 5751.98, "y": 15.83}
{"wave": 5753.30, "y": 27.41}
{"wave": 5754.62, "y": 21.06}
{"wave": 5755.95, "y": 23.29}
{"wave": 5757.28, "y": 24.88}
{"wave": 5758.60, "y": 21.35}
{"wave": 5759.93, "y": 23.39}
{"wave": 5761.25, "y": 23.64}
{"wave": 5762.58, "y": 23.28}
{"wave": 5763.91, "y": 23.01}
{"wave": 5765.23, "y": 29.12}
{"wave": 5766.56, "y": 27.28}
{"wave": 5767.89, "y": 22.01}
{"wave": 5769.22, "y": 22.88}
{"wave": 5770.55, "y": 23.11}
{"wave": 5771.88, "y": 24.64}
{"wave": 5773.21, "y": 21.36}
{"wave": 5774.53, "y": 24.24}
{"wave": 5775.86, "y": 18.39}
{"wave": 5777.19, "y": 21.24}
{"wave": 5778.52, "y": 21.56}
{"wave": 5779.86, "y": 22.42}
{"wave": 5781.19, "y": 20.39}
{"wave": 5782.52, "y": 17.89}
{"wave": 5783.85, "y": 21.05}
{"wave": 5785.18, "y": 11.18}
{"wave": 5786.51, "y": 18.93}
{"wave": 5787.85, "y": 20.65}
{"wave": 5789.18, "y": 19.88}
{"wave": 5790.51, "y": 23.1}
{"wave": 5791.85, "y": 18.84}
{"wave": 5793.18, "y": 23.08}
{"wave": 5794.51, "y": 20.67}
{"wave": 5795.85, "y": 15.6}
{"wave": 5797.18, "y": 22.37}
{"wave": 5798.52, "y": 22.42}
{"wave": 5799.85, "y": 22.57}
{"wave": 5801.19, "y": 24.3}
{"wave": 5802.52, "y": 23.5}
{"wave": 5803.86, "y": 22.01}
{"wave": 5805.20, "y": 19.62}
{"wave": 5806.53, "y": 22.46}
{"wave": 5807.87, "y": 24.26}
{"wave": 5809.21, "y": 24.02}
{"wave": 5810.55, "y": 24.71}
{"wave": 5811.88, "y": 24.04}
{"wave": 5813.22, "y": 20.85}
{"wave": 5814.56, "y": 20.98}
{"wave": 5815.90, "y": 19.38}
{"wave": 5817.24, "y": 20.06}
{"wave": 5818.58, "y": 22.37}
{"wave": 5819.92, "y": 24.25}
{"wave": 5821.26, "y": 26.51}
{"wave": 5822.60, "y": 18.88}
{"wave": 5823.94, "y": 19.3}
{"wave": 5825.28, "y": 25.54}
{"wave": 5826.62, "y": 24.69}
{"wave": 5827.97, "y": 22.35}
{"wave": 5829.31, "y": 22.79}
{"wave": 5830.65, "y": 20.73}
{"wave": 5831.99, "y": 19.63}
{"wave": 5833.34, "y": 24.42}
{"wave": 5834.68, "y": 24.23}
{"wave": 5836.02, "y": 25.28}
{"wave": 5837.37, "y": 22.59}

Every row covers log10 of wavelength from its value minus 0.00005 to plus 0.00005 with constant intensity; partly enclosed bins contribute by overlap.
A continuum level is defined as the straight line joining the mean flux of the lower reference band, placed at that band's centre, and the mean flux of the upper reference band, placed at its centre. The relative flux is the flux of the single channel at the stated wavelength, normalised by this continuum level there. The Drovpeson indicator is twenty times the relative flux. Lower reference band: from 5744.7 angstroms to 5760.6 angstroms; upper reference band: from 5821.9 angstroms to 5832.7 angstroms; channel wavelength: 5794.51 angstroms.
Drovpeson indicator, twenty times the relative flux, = 18.5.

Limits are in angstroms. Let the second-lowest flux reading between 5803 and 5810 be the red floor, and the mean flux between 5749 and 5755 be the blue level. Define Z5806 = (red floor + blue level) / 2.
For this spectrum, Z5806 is 22.7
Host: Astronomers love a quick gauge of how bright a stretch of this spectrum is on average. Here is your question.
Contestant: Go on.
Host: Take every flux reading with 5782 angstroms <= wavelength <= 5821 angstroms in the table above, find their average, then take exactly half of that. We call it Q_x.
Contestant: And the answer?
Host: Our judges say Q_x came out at 10.6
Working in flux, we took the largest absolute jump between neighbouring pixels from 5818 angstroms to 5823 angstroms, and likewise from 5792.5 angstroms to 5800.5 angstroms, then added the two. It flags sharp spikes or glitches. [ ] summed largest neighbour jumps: 14.4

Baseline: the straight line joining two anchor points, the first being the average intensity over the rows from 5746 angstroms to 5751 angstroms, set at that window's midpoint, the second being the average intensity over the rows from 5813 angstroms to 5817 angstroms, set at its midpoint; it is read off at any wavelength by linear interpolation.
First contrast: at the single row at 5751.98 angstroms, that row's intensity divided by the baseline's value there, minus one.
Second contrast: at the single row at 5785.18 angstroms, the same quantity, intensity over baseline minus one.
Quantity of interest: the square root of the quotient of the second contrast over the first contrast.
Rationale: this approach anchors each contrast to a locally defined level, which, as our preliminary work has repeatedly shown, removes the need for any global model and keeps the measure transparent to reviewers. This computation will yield 1.2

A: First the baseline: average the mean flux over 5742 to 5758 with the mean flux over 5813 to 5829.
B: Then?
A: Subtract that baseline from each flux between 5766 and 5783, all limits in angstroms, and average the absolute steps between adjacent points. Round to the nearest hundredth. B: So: 2.37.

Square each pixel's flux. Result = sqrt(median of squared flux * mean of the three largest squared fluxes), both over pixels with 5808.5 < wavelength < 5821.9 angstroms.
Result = 584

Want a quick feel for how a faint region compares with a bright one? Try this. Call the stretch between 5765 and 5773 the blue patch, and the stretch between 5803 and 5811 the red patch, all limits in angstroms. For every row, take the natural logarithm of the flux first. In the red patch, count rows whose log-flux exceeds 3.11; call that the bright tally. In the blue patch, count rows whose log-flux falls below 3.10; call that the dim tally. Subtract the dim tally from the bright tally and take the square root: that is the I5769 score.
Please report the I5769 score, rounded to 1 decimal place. 1.7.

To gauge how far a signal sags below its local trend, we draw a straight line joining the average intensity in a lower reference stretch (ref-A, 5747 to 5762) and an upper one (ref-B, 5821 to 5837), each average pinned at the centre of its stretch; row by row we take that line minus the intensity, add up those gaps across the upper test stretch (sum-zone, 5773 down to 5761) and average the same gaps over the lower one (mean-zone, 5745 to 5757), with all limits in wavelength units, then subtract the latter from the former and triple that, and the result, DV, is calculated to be -31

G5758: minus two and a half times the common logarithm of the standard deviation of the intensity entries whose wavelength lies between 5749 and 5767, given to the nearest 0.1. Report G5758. -1.3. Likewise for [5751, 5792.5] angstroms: -1.3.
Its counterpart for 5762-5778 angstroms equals -1.1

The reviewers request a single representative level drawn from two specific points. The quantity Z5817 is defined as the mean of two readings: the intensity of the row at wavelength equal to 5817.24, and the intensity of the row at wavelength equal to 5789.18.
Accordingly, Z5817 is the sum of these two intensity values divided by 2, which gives 20.0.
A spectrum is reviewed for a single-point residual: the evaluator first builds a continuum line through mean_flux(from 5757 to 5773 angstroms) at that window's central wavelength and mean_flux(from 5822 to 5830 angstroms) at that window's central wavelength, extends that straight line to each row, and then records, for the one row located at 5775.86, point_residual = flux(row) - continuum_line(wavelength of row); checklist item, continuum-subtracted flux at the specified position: -5.3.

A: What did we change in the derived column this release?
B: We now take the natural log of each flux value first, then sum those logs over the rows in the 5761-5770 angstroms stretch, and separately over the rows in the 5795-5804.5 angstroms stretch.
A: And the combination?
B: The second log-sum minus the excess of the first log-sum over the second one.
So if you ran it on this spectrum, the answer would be 20.7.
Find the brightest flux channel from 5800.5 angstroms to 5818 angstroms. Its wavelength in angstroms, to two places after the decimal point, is 5810.55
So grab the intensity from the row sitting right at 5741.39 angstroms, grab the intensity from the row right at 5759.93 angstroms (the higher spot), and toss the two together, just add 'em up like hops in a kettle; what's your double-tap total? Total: 42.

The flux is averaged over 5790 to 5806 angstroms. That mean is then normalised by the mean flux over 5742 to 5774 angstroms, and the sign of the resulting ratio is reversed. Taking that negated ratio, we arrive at -0.92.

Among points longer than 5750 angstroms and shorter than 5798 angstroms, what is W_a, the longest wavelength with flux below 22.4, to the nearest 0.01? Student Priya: 5797.18 angstroms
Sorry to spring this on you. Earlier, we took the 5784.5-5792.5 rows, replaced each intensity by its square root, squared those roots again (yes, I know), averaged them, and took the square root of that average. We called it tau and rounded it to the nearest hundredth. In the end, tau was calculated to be 4.33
